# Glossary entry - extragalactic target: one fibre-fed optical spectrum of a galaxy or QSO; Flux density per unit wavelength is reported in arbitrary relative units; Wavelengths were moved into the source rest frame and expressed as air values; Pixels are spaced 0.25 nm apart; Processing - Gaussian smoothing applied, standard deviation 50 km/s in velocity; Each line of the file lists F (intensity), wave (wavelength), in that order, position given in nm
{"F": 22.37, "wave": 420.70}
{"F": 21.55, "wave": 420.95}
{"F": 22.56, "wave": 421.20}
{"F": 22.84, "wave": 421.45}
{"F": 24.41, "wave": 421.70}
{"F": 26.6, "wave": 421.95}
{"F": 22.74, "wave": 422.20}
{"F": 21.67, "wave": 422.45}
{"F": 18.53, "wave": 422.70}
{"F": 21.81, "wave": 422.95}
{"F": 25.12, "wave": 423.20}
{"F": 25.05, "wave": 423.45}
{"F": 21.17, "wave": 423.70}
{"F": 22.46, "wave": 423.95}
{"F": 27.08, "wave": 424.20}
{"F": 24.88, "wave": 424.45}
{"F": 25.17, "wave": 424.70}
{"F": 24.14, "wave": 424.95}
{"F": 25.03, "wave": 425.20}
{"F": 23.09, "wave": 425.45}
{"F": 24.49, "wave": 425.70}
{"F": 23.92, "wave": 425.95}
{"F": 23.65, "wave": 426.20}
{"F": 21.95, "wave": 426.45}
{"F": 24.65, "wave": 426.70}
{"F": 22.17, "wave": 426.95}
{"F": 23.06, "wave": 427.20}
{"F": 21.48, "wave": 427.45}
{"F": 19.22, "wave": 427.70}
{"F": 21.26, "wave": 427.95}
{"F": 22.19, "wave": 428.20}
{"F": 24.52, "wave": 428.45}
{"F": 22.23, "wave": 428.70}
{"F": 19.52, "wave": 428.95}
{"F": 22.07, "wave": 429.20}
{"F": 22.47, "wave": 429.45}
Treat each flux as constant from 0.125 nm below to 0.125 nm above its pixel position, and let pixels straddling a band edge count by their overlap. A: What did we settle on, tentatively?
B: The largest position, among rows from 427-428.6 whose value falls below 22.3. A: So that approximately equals 428.20 nm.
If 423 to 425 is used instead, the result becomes 423.70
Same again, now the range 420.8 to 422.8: 422.70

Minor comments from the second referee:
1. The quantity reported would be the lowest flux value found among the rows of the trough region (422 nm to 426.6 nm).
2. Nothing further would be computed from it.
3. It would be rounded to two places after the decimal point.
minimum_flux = 18.53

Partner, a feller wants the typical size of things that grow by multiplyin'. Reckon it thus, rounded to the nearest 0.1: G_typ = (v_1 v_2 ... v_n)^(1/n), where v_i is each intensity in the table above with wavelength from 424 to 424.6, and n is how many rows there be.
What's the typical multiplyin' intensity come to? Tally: 26.0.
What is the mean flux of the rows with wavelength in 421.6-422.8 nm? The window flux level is 22.8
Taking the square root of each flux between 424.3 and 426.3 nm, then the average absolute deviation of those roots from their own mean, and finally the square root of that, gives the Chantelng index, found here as 0.246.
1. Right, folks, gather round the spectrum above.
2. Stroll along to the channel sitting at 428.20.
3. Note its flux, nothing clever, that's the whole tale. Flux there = 22.19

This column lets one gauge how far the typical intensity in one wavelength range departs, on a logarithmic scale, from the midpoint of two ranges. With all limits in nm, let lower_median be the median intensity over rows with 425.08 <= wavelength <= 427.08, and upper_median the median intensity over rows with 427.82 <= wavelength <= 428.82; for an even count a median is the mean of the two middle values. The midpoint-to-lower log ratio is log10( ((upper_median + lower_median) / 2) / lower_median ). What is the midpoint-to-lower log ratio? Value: -0.015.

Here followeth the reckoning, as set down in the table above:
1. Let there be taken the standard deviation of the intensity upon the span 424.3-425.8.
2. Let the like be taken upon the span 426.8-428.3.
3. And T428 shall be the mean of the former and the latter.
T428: 1.0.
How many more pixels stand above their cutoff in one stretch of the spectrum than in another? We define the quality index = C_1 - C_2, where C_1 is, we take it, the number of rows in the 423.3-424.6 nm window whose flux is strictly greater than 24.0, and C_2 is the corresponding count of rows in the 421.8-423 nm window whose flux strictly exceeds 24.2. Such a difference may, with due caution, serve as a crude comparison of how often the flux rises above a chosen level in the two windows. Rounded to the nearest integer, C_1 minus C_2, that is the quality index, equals 2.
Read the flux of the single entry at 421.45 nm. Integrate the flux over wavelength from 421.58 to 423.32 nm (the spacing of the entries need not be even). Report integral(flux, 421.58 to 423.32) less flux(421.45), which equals 17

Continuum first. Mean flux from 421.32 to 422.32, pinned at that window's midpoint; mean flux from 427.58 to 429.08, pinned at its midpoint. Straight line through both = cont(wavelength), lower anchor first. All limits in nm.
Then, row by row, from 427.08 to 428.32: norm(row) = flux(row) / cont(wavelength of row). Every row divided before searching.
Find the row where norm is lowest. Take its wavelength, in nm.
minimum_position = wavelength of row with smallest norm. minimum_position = 427.70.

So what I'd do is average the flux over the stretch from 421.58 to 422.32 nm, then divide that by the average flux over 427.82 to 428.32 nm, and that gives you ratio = 1.13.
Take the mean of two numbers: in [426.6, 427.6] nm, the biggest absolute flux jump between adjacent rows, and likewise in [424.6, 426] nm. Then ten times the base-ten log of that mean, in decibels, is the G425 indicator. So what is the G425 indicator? 3.4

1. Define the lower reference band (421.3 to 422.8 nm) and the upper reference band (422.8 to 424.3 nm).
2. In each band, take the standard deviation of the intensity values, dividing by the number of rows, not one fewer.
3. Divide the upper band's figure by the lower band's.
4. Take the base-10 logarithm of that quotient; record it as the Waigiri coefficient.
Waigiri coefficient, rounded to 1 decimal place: -0.1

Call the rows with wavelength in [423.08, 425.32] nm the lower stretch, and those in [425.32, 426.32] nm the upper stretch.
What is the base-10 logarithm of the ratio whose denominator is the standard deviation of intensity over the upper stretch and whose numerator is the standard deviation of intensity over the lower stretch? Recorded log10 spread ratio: 0.5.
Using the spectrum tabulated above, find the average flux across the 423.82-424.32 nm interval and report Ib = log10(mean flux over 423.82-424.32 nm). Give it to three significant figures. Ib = 1.39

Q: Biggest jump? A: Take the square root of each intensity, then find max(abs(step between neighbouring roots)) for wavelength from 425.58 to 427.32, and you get 0.28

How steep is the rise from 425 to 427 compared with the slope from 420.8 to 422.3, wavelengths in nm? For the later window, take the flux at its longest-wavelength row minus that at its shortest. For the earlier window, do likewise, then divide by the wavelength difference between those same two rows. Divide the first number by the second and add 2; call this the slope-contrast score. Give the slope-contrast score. -1.0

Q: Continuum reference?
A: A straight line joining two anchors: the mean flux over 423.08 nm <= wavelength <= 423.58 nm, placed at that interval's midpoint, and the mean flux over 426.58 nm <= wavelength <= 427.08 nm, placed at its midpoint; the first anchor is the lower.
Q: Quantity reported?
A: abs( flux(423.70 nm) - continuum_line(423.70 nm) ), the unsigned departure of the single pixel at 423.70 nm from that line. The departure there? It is 3.7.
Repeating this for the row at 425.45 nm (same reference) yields 1.0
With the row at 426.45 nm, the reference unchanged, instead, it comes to 1.6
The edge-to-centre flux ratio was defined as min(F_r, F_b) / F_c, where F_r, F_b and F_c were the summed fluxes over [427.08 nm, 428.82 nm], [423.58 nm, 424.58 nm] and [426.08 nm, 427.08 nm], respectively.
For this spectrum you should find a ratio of 1.0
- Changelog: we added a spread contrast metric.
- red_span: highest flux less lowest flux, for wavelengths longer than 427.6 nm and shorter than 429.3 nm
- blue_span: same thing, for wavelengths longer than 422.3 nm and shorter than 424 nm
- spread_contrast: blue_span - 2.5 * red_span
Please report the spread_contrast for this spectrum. -7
